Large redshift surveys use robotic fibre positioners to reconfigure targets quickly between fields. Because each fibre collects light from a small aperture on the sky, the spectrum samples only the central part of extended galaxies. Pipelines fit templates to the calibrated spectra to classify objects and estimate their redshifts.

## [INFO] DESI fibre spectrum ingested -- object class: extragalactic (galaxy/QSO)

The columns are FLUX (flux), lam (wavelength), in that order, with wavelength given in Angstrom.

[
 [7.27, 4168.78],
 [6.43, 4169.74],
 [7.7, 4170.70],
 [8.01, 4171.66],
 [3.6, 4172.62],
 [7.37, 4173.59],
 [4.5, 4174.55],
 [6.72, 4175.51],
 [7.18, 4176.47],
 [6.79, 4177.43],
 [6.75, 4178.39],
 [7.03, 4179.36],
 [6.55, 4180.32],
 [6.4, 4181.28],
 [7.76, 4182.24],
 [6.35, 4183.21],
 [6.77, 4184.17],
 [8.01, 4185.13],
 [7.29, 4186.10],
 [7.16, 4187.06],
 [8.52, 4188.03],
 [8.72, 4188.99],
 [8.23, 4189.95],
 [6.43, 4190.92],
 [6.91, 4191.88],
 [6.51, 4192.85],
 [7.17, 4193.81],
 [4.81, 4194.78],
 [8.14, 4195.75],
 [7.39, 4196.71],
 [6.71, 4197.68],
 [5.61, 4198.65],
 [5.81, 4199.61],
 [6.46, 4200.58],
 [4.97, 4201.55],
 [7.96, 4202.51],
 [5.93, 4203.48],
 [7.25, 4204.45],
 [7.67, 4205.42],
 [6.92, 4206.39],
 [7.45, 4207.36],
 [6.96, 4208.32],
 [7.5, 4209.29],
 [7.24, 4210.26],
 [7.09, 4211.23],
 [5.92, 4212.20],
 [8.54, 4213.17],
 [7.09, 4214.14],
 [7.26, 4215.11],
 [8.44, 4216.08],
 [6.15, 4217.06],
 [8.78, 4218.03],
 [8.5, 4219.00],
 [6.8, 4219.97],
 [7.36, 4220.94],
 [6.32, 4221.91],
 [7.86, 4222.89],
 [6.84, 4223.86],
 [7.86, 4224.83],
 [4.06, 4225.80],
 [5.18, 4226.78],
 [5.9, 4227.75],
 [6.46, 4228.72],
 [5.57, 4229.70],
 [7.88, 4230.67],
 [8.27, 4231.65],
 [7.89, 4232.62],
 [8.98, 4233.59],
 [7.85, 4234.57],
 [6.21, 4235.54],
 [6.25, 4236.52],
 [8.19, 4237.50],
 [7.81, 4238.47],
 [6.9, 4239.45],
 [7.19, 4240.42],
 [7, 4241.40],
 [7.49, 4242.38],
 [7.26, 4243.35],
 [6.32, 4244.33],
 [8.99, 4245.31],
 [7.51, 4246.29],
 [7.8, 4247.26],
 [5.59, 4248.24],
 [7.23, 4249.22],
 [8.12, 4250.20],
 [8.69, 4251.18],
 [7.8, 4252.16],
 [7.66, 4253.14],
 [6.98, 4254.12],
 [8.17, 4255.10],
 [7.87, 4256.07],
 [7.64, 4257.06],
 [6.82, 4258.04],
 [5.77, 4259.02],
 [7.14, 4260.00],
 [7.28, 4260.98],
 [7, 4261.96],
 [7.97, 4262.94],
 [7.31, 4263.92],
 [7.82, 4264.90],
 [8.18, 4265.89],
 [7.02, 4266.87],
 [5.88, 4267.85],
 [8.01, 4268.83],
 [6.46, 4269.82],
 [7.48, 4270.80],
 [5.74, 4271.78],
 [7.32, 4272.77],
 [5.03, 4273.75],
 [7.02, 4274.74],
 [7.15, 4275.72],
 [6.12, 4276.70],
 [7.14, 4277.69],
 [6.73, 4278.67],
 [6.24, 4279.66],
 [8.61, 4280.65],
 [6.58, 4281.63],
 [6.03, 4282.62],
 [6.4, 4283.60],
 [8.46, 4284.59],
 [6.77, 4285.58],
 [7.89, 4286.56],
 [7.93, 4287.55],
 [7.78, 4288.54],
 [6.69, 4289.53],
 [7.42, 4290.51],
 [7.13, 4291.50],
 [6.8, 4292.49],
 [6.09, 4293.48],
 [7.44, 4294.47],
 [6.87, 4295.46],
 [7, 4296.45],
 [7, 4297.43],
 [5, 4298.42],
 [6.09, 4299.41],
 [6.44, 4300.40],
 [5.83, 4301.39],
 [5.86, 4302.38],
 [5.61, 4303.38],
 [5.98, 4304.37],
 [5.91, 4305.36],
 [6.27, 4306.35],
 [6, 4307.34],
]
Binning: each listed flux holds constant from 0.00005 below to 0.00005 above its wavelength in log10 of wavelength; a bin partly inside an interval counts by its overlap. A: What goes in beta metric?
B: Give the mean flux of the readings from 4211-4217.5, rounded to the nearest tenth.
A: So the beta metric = 7.2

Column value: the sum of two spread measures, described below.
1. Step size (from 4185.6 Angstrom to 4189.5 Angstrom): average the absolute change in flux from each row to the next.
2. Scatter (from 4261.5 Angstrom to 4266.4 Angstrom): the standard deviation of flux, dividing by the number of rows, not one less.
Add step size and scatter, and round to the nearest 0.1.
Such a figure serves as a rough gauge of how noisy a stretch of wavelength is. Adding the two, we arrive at 1.0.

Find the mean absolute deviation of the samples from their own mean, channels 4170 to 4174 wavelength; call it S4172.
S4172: 1.5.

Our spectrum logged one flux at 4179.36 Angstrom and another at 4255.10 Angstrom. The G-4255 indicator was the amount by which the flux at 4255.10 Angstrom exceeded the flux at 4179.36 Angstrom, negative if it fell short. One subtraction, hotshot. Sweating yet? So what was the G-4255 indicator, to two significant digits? 1.1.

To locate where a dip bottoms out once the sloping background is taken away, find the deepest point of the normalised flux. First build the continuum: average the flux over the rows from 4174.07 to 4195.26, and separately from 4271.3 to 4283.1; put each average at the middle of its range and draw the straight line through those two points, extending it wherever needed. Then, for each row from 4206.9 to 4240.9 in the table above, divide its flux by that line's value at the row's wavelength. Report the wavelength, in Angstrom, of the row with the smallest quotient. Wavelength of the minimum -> 4225.80 Angstrom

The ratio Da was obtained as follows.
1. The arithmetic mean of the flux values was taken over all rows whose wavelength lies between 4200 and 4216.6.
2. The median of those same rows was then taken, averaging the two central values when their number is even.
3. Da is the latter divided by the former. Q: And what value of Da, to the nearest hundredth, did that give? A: 1.02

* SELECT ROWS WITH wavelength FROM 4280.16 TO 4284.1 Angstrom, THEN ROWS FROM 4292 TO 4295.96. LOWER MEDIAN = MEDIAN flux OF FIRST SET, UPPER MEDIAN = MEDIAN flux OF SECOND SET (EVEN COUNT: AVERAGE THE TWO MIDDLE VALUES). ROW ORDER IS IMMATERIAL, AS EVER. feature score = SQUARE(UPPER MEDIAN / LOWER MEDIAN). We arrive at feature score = 1.11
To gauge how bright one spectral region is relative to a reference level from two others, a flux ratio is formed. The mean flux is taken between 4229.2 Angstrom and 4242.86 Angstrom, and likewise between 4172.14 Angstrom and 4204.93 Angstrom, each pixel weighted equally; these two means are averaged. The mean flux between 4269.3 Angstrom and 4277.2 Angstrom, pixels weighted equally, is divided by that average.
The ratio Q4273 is 0.92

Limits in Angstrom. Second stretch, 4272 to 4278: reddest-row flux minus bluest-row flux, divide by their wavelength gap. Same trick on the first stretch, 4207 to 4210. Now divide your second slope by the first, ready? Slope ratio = -1.4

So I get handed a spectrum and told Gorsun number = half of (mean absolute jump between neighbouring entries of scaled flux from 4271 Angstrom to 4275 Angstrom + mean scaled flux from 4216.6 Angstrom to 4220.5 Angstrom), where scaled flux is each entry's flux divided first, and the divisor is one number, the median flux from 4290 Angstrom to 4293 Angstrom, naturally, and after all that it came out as 0.67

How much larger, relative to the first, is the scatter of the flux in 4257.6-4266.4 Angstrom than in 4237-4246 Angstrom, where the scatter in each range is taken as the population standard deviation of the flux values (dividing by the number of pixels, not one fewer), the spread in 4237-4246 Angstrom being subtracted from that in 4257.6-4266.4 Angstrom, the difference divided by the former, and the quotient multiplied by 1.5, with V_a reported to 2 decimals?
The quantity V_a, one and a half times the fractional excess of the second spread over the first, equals -0.12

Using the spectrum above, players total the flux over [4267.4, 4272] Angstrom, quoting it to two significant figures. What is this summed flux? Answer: 34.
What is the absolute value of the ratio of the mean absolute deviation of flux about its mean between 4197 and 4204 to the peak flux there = 0.090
